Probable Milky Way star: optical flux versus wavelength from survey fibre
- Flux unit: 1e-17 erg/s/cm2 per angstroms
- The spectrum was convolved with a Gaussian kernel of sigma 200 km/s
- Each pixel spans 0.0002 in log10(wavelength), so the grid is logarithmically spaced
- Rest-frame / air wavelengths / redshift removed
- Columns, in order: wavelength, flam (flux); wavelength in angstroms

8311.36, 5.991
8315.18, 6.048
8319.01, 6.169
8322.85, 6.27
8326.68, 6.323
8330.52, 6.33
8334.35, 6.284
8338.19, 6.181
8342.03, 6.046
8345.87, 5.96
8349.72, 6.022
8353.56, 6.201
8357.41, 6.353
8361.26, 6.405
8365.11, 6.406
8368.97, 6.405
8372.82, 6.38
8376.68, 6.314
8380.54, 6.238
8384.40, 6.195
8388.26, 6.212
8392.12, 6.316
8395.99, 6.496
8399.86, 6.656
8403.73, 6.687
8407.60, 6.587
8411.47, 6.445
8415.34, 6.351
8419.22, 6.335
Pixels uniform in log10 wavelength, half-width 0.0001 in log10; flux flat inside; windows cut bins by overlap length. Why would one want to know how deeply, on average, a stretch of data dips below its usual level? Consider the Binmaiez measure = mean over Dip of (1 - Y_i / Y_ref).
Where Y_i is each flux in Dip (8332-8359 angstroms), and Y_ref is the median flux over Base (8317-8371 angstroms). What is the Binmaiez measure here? 0.020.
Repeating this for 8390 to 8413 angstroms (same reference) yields -0.040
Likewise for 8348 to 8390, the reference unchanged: -0.001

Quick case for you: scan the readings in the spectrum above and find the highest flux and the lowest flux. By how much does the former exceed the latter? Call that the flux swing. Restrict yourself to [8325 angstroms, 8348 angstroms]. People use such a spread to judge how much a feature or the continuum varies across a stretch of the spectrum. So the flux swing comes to 0.37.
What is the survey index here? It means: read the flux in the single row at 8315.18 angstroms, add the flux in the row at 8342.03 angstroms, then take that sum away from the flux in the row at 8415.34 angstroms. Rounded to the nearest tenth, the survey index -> -5.7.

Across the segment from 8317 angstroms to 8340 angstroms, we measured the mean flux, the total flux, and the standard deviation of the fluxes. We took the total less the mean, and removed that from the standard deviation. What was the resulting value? -31.2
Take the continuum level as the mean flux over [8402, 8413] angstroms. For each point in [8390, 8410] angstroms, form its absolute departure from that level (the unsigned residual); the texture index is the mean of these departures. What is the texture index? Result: 0.11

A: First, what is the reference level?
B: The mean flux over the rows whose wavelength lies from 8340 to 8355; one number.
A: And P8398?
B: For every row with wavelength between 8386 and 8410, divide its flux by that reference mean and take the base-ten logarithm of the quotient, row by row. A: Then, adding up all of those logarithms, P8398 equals 0.18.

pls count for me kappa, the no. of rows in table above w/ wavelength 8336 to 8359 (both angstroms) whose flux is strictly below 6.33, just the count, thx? 5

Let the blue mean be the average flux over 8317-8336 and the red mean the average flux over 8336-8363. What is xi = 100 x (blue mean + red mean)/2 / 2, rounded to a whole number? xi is 311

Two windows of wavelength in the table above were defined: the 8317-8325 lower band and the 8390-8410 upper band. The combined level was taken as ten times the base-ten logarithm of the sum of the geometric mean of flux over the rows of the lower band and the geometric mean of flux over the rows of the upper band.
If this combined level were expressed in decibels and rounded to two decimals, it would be 11.06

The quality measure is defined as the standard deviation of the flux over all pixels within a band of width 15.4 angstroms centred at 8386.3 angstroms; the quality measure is 0.05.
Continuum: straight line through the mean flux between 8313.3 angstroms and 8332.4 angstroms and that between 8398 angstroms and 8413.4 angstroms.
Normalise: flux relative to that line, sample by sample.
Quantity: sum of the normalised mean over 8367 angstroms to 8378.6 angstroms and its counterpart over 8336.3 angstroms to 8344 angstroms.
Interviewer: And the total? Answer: 1.96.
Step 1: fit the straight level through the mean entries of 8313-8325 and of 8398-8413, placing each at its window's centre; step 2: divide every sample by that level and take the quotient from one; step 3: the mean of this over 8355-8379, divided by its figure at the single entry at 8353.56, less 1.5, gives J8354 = -1.3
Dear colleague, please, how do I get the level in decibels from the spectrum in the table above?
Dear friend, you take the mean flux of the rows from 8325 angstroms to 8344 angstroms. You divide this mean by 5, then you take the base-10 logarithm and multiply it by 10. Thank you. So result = 0.96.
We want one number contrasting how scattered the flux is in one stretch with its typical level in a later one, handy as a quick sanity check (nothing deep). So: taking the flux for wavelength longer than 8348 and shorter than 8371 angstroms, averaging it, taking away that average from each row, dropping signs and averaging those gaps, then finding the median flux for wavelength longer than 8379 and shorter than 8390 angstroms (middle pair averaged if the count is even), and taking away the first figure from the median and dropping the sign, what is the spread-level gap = 6.09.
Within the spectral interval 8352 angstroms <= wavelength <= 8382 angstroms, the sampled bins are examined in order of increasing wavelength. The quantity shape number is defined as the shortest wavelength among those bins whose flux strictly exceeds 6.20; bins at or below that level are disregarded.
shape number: 8353.56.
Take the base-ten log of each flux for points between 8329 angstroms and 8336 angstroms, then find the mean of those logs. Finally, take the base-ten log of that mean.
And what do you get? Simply -0.097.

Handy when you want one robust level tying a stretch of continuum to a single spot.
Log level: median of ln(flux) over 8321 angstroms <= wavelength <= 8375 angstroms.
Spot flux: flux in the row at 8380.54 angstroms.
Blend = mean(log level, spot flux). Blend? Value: 4.04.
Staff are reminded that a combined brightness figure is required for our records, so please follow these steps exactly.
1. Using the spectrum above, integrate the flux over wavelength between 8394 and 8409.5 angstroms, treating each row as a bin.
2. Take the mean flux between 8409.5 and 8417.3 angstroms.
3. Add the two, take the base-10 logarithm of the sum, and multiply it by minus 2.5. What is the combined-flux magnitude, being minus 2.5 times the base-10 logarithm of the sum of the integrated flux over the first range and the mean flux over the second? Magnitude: -5.09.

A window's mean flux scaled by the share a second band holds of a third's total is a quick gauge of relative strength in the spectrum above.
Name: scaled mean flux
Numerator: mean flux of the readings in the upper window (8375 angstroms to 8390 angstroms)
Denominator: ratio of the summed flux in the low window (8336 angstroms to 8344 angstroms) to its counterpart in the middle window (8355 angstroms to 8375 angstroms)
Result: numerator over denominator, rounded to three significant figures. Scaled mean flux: 16.3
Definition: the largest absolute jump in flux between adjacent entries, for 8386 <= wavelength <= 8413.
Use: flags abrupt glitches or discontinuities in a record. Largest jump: 0.18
